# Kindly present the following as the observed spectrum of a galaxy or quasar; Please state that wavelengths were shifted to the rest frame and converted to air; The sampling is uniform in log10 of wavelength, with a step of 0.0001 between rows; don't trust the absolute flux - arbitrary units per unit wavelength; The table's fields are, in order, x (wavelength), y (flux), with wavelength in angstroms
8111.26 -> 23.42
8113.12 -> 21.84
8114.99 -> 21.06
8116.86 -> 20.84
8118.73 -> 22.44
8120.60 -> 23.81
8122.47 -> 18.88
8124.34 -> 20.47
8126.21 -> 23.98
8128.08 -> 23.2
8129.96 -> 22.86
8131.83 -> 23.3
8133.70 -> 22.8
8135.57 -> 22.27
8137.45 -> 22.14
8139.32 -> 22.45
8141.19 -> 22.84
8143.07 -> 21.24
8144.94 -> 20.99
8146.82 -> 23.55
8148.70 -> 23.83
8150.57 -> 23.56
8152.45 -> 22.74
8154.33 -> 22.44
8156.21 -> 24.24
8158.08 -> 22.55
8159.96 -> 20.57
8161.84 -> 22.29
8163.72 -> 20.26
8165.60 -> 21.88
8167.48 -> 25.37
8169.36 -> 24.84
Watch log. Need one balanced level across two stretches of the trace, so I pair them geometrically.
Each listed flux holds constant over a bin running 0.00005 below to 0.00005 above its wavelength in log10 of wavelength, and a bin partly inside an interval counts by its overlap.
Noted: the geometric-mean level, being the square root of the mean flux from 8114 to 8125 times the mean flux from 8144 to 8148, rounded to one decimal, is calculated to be 21.8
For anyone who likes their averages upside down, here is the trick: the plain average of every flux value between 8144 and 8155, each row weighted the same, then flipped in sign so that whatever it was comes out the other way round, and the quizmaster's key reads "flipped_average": -22.9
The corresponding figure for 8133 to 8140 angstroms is -22.4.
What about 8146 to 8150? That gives -23.7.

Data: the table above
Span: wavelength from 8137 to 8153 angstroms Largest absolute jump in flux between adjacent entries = 2.6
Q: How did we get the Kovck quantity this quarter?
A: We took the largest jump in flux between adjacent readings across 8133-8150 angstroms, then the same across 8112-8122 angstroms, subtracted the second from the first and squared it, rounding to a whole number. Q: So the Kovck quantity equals 1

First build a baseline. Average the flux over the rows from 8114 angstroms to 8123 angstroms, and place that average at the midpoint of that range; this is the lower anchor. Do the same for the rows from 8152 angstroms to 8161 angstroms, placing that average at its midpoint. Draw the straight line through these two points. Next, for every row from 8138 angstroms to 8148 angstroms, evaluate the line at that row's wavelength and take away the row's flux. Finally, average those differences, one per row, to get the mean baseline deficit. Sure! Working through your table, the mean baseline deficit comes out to -0.1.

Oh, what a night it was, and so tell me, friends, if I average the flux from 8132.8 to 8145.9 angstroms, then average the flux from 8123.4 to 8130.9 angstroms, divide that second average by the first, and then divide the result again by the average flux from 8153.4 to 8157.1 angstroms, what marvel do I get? 0.0439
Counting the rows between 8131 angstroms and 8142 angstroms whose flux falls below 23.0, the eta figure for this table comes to 5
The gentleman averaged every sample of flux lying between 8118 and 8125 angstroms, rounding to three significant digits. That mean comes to 21.4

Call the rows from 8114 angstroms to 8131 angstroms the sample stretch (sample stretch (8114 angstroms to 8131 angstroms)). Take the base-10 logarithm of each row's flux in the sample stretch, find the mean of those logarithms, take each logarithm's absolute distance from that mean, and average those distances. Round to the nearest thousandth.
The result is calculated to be 0.029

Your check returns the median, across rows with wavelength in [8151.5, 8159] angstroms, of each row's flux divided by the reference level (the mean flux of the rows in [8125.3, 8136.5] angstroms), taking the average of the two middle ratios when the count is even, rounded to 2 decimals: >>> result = 0.98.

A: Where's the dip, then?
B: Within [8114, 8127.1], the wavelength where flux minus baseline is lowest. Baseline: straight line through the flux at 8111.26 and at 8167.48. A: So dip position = 8122.47 angstroms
